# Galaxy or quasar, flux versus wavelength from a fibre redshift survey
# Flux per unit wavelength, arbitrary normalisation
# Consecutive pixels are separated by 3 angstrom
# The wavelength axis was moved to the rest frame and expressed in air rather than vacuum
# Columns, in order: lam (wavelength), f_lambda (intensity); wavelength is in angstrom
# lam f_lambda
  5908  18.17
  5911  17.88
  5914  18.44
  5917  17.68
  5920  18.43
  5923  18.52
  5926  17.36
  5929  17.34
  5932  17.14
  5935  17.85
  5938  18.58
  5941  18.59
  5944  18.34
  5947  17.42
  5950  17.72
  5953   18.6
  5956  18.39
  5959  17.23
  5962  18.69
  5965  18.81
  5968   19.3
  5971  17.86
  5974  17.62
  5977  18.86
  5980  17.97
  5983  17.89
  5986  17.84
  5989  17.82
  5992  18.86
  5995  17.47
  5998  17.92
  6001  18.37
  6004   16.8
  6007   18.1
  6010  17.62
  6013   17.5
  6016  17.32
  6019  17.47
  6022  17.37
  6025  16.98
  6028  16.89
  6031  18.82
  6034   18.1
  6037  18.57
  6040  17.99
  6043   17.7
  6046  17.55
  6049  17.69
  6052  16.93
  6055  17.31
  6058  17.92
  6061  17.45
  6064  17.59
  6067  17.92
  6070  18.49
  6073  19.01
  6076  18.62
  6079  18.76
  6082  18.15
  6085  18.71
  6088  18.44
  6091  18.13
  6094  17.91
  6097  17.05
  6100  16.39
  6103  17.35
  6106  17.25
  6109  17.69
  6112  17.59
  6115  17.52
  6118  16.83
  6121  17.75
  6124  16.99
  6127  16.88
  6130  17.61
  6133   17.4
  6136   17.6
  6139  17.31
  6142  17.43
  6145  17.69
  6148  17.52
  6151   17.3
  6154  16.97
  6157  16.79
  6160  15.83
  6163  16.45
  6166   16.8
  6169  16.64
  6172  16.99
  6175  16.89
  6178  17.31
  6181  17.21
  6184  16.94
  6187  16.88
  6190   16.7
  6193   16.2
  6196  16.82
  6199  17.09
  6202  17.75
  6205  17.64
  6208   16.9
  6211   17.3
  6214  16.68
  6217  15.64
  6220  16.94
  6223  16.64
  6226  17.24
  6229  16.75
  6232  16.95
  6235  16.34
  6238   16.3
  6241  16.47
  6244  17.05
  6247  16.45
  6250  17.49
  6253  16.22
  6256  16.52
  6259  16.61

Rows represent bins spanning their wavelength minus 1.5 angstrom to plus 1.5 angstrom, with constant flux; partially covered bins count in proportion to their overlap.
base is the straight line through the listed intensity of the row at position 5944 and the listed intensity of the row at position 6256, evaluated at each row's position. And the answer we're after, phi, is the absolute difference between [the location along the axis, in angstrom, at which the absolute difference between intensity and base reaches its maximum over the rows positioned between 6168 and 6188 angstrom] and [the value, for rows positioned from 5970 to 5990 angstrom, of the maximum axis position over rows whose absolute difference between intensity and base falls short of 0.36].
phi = 180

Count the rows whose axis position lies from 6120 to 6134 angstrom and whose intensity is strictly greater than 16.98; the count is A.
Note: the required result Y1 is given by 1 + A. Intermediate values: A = 4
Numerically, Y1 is 5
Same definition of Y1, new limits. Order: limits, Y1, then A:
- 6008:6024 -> 6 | 5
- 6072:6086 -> 6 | 5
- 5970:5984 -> 6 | 5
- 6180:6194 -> 2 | 1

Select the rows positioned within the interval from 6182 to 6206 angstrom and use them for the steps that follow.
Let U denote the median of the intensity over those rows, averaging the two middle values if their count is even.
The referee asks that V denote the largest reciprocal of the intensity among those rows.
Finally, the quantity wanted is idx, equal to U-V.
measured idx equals 16.8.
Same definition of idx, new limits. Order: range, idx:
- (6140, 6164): 17.1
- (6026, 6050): 17.8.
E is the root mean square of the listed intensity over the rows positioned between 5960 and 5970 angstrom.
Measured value 18.9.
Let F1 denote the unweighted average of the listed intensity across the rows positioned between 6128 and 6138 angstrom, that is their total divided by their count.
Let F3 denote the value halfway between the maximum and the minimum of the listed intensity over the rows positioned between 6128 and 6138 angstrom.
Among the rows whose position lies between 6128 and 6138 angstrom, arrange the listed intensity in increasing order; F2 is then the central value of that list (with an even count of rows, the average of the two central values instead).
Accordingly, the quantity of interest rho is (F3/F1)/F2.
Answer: 0.0567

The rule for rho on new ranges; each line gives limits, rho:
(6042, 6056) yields 0.0566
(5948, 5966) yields 0.0534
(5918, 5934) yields 0.0578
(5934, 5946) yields 0.0538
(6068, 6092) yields 0.0540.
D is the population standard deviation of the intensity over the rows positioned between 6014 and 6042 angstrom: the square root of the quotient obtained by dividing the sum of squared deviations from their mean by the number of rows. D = 0.64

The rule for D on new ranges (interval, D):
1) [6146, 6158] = 0.28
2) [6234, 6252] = 0.44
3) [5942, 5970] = 0.65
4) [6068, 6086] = 0.26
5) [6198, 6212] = 0.32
